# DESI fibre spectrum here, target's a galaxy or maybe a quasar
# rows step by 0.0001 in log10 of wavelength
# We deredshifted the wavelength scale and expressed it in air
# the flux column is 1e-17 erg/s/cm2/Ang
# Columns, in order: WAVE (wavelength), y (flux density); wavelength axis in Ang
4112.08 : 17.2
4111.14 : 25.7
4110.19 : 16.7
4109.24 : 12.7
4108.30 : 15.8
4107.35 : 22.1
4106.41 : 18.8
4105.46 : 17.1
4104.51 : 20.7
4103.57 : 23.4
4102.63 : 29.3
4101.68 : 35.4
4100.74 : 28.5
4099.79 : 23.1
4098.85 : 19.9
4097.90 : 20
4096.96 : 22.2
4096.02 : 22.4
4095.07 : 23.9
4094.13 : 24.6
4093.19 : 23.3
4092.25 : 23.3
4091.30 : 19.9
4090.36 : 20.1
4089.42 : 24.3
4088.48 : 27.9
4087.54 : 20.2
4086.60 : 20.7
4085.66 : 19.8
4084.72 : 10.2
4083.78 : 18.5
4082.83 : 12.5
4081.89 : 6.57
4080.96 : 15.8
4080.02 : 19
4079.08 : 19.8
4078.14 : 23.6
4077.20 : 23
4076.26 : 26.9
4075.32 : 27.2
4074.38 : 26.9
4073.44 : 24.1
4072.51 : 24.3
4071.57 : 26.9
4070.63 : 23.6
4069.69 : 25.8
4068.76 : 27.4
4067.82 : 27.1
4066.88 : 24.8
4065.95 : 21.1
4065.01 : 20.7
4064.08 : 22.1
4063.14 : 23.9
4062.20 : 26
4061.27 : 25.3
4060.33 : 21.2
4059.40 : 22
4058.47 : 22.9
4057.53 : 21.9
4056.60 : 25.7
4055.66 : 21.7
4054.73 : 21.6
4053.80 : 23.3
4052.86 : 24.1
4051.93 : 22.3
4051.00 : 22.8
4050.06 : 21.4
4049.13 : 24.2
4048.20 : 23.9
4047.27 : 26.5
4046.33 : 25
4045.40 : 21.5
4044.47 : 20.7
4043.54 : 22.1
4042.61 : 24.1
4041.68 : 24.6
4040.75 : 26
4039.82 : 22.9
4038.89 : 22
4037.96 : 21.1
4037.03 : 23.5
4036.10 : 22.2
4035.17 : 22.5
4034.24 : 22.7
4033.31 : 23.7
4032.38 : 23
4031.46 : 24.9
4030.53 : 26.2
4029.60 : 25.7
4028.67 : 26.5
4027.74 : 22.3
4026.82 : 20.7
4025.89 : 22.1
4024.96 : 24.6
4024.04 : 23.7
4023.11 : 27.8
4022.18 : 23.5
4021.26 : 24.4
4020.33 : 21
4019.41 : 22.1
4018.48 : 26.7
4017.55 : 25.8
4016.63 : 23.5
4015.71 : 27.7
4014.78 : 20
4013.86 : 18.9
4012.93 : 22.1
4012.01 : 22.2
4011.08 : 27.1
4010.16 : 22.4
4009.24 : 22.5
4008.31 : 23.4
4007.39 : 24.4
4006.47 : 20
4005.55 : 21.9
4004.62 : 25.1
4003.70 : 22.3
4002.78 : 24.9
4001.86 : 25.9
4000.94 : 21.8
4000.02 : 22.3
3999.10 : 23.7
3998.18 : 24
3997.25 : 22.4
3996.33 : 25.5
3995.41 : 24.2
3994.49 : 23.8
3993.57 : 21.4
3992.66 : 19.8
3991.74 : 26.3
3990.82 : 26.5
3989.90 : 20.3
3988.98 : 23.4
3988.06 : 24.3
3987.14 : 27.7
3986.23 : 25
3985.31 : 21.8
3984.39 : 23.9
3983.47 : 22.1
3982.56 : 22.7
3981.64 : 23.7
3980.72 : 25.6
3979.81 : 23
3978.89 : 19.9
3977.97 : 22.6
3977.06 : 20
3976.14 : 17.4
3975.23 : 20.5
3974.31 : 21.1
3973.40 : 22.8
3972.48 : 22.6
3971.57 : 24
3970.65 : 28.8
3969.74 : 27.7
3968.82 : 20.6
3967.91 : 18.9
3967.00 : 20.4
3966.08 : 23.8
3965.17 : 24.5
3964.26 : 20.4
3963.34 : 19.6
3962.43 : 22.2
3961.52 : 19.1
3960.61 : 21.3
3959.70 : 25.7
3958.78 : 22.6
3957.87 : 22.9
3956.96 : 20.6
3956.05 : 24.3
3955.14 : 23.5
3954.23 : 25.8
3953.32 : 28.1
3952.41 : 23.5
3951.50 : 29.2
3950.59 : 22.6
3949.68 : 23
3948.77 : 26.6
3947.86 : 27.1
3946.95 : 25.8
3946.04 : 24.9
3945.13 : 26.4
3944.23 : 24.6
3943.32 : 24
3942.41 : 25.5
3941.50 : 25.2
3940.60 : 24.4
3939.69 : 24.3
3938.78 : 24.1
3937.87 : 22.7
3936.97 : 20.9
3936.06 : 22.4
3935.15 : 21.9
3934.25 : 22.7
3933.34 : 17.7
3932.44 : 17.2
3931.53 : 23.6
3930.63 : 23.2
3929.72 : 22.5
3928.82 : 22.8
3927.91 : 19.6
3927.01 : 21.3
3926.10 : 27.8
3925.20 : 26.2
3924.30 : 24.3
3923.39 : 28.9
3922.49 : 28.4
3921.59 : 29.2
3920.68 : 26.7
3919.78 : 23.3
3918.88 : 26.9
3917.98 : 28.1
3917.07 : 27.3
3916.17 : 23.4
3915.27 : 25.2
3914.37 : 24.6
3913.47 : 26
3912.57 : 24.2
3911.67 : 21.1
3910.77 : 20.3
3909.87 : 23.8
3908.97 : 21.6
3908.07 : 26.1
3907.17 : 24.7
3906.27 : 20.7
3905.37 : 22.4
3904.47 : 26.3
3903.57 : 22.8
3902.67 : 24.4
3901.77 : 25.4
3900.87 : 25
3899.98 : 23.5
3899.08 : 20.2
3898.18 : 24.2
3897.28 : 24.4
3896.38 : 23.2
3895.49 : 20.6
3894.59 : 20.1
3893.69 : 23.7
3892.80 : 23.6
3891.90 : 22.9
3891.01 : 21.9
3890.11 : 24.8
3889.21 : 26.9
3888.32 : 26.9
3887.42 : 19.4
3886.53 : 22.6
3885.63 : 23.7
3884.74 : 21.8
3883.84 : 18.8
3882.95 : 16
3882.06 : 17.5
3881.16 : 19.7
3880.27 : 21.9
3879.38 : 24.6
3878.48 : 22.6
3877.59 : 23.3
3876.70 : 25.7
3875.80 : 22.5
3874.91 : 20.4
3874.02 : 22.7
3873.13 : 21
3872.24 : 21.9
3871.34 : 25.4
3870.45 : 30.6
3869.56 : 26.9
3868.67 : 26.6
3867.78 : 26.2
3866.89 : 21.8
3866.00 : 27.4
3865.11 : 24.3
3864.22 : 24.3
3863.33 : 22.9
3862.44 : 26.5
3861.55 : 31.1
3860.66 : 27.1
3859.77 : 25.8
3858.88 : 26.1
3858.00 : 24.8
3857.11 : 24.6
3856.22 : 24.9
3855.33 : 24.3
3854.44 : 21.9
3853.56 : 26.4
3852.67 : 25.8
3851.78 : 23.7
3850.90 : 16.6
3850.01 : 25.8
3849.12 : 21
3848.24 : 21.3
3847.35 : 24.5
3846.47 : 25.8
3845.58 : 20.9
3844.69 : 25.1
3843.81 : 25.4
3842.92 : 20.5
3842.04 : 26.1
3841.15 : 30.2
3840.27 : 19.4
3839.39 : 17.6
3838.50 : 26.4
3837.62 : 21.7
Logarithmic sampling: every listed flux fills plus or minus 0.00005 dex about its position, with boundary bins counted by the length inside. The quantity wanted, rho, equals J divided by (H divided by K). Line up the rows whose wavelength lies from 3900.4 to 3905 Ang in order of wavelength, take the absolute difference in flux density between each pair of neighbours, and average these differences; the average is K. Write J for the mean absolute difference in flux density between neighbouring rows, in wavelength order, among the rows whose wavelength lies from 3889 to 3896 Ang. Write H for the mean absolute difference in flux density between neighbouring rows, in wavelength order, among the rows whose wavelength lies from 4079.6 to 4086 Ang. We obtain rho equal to 0.4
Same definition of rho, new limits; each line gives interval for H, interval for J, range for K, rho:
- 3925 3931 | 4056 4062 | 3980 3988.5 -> 1.9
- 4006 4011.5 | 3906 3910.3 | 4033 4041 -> 1.7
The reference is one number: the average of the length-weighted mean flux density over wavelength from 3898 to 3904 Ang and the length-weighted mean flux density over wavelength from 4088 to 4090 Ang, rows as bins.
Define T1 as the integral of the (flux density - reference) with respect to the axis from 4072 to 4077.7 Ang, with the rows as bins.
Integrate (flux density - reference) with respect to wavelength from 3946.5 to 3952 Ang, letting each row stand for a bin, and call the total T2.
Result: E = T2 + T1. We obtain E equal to 9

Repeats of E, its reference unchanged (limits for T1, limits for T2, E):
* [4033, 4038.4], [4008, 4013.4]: -19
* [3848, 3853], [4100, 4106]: -7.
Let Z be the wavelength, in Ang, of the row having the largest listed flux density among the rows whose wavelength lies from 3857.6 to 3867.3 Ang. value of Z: 3861.55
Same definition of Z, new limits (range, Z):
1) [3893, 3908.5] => 3904.47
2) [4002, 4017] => 4015.71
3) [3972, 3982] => 3980.72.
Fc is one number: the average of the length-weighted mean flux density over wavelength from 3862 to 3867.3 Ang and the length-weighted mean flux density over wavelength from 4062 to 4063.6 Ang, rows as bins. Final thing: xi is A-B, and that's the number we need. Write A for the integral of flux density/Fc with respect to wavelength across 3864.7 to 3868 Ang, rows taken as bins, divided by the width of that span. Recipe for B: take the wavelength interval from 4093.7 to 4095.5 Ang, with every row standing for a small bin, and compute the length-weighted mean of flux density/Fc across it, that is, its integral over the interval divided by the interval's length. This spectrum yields 0.02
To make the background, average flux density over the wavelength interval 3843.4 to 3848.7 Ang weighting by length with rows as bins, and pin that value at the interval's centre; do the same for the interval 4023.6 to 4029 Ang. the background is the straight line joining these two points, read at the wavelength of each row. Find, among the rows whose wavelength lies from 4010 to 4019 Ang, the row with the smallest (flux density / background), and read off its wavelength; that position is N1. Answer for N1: 4013.86 Ang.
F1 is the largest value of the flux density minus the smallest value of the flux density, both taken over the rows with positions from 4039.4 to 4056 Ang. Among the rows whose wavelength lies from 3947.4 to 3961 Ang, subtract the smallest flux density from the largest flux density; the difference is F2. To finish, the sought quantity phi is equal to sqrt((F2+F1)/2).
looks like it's 2.7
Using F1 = 6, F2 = 8.6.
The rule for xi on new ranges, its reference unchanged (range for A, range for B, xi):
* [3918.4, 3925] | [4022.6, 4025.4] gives 0.06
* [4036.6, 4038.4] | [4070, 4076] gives -0.13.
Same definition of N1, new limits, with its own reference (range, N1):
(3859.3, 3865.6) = 3863.33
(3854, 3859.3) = 3854.44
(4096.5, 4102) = 4098.85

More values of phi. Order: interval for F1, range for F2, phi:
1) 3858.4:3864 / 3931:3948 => 3.0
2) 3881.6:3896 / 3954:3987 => 3.3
